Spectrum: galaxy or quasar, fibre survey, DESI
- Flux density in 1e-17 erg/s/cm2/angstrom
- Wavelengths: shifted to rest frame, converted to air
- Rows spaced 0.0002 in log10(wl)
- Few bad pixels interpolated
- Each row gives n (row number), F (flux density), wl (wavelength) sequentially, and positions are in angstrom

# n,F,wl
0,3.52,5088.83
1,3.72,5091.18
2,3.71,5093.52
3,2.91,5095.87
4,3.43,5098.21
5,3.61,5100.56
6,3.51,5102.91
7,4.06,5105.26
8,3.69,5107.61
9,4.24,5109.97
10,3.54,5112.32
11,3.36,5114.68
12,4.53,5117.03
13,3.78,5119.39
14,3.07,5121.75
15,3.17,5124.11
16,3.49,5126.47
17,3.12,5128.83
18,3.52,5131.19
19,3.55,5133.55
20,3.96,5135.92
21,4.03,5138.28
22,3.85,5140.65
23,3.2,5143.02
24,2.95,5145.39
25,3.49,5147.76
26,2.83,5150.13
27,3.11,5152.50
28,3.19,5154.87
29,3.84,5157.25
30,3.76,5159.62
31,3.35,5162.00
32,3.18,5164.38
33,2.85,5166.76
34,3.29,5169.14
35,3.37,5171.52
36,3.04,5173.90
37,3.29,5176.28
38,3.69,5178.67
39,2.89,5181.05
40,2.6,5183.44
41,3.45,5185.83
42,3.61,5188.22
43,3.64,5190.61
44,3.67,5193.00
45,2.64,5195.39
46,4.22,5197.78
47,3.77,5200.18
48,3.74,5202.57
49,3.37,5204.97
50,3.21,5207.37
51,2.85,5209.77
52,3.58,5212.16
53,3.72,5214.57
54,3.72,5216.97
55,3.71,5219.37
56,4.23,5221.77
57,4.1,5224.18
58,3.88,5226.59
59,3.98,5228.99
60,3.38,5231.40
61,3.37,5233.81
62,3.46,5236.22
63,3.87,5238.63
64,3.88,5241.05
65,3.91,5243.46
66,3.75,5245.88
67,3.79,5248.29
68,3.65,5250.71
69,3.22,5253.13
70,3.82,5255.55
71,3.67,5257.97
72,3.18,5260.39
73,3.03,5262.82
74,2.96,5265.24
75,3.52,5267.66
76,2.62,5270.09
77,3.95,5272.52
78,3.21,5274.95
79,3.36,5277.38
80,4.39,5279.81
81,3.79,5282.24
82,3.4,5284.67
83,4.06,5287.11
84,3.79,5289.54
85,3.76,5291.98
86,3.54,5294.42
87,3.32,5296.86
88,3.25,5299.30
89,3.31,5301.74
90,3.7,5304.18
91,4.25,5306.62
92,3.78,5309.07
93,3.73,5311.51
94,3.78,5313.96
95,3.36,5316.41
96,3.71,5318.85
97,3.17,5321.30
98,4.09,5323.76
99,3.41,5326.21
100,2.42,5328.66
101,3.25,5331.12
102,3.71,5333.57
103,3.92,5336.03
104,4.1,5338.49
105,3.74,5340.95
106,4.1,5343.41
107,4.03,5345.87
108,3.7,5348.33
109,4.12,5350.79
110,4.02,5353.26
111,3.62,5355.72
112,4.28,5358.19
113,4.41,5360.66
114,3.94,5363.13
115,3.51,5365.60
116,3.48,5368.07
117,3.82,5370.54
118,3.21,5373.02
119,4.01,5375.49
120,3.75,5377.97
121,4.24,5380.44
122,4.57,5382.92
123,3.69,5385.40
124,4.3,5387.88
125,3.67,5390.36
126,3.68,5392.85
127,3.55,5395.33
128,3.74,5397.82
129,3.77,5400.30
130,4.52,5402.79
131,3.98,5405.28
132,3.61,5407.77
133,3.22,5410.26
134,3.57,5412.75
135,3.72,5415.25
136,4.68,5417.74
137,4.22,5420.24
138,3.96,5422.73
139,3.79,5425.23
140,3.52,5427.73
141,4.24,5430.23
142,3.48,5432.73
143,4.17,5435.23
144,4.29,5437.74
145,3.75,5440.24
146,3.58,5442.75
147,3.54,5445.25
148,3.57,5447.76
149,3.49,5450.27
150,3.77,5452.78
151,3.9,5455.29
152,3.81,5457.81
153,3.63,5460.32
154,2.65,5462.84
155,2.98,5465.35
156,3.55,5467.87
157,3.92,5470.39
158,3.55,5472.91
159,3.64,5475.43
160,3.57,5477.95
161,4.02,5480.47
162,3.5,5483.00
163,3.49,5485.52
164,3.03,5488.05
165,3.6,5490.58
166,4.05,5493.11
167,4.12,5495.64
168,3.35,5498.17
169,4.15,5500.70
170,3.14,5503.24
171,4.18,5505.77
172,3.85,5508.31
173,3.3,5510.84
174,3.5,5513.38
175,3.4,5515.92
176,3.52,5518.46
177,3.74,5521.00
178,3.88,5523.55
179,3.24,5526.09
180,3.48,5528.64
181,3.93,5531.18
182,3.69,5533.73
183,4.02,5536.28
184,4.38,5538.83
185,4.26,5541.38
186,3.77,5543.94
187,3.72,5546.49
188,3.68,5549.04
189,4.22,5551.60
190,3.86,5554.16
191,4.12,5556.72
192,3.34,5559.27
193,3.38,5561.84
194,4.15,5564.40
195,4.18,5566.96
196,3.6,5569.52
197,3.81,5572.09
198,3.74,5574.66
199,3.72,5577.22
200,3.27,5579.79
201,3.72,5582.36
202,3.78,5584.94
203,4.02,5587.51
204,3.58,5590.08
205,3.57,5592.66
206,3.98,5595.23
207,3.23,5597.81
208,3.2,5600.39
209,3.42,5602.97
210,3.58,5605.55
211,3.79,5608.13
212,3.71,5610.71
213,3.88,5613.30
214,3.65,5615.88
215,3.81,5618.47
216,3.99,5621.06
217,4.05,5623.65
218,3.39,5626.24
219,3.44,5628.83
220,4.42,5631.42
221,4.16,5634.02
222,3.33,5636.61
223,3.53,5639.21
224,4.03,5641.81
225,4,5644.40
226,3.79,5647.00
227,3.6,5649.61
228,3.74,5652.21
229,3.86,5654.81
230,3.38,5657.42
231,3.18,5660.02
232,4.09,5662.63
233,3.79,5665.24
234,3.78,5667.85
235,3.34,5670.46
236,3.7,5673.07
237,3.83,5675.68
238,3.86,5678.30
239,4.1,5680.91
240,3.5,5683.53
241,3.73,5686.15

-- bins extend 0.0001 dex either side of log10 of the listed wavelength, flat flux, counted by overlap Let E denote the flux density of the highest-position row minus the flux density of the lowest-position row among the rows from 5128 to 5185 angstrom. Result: -0.5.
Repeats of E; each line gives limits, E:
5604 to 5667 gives 0.2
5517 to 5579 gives 0.2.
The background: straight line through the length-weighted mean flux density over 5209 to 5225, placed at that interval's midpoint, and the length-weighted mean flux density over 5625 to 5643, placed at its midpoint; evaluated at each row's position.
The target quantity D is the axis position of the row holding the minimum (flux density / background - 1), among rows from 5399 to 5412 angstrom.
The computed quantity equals 5410.26 angstrom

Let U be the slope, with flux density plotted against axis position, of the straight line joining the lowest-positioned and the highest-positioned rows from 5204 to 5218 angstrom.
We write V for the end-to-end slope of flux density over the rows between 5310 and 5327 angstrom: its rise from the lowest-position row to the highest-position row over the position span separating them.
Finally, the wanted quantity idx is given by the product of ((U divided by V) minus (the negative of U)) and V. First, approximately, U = 0.03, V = -0.022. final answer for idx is 0.029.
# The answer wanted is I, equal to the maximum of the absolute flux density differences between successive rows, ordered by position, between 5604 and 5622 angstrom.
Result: 0.23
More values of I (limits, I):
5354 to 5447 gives 0.96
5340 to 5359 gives 0.66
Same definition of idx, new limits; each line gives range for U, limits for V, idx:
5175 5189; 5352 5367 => 0.026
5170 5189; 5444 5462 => 0.014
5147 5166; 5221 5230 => -0.018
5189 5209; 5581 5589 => -0.027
